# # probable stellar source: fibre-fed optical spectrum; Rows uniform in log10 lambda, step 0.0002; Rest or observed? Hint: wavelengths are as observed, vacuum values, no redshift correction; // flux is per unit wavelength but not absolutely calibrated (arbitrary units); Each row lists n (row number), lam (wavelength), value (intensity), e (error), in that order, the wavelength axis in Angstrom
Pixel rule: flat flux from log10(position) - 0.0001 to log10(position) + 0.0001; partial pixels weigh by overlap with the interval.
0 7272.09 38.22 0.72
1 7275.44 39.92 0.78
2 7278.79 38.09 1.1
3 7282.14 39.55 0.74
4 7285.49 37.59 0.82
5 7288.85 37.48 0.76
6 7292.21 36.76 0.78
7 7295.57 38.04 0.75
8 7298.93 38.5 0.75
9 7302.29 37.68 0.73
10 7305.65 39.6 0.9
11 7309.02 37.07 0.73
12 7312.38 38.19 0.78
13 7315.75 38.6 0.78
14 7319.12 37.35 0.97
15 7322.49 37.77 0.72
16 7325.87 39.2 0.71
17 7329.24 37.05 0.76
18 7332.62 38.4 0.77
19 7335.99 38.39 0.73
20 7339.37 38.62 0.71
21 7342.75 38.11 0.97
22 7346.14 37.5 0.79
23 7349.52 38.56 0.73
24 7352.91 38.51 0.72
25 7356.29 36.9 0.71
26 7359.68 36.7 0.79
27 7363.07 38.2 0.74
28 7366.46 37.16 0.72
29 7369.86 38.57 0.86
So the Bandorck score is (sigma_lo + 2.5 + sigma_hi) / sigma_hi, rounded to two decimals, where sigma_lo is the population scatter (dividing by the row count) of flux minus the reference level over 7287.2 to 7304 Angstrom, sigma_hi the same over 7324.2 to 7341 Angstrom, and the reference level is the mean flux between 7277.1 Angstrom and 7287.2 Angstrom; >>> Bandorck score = 5.37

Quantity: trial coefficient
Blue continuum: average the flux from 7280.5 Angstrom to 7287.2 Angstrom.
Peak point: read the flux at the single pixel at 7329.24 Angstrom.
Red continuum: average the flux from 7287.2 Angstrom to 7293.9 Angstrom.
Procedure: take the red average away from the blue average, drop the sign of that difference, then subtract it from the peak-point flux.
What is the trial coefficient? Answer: 35.6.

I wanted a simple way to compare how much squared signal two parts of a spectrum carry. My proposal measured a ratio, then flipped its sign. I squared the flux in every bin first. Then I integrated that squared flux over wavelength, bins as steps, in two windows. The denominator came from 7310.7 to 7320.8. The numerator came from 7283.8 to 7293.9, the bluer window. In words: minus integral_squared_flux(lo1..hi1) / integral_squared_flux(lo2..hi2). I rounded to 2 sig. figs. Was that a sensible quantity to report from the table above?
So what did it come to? -0.96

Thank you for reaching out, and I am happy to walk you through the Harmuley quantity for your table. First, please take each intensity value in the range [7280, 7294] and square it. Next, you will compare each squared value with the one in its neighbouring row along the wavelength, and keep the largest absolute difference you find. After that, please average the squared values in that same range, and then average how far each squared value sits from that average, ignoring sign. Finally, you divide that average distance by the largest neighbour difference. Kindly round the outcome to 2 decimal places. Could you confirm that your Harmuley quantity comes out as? 0.43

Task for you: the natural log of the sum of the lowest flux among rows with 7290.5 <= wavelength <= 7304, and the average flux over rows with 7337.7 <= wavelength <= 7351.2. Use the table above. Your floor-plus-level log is 4.32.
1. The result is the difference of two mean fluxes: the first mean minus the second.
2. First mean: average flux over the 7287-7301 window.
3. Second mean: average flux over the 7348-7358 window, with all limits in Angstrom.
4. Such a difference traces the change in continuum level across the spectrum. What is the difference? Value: -0.30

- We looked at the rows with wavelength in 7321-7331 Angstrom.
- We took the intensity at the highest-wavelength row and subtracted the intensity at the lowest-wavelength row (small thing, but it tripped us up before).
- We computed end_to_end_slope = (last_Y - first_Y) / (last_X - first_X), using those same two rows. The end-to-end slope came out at -0.11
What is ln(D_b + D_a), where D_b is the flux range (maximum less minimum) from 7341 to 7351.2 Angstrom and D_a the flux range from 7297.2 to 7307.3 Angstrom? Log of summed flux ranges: 1.09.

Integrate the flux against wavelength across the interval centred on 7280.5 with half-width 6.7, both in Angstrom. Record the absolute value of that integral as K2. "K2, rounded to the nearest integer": 520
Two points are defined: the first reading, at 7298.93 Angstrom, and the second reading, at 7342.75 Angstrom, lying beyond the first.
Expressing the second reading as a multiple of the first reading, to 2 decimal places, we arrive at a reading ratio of 0.99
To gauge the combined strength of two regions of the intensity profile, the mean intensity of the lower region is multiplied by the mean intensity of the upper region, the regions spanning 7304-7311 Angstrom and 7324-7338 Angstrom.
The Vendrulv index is 1467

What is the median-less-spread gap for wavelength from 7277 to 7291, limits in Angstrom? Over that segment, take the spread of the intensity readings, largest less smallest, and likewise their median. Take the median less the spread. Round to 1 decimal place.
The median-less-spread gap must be 35.8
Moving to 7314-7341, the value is 36.2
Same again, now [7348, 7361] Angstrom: 35.8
